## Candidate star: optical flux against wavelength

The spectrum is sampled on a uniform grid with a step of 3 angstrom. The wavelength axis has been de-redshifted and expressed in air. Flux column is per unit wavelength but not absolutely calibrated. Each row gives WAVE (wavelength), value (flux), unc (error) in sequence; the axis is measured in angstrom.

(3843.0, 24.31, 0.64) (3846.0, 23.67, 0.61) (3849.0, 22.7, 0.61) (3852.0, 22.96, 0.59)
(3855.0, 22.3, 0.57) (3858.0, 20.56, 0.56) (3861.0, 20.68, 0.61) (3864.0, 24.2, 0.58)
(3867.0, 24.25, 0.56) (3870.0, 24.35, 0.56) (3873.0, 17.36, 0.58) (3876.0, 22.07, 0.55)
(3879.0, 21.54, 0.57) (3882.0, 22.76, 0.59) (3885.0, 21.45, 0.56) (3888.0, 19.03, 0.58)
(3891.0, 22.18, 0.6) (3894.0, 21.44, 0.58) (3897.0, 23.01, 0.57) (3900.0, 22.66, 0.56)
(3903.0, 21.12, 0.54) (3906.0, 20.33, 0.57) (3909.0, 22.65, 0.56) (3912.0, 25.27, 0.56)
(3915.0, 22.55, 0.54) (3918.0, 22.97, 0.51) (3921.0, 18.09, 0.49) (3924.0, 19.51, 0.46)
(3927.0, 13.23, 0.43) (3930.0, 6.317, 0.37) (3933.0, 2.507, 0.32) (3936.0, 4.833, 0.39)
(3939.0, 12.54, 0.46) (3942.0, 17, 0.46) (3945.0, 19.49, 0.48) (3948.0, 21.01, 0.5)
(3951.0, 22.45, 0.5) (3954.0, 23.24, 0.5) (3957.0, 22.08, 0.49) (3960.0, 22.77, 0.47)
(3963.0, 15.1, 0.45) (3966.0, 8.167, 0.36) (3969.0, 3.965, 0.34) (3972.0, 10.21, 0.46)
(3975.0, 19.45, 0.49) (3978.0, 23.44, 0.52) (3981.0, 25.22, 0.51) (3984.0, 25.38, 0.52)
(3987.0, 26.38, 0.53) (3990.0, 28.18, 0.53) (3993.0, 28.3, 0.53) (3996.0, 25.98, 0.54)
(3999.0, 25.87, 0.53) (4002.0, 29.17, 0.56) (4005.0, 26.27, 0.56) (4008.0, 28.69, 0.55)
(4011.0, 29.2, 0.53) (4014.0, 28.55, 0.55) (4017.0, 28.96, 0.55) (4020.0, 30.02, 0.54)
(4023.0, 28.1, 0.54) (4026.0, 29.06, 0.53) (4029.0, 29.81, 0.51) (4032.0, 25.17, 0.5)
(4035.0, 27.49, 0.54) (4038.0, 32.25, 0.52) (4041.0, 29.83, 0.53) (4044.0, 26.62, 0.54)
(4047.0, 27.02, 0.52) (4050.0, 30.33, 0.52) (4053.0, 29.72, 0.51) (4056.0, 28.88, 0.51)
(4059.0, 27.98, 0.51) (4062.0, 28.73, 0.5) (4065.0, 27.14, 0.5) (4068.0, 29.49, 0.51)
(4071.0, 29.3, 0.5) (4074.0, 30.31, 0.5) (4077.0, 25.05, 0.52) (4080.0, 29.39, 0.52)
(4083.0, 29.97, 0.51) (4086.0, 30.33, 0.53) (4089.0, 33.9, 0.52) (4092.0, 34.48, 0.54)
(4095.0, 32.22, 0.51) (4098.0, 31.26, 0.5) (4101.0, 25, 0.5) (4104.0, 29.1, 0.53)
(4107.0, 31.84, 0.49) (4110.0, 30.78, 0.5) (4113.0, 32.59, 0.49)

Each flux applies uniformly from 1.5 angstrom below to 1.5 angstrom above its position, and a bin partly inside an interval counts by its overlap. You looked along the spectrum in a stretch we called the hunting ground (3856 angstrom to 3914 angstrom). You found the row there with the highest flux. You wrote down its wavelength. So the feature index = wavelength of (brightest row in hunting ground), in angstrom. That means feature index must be 3912.0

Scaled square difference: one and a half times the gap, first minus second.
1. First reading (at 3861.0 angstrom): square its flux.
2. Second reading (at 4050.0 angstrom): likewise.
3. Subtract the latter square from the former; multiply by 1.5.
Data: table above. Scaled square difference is -738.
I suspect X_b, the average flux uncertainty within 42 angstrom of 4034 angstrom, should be 0.53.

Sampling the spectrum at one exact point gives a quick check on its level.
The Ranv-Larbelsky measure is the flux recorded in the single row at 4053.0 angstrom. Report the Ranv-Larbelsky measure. 29.72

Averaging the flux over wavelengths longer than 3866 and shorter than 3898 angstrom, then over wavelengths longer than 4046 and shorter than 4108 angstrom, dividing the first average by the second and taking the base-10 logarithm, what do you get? -0.13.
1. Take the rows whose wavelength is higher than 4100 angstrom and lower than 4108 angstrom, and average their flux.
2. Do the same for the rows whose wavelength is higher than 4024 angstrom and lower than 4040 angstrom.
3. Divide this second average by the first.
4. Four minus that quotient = 3.00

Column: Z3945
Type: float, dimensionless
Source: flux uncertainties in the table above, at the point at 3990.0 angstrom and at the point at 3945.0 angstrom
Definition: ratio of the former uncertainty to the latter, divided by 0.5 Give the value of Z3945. 2.21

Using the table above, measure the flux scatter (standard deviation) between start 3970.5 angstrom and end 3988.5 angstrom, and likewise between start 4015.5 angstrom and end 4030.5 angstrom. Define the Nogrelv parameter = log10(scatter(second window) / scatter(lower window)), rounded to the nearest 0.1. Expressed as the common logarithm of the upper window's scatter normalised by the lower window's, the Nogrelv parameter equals -0.9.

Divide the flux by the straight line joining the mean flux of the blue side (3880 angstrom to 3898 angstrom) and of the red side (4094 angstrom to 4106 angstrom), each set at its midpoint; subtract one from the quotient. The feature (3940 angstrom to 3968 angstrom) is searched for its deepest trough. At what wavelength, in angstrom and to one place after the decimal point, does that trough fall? 3966.0 angstrom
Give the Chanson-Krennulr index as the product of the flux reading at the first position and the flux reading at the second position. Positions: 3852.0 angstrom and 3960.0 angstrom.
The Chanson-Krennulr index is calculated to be 523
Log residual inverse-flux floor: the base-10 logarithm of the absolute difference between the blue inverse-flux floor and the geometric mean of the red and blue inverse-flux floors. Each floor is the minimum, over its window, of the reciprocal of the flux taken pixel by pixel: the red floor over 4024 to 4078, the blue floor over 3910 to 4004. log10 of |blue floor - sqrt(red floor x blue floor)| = -2.78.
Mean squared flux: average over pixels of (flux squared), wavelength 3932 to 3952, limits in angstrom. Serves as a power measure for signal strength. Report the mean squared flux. 257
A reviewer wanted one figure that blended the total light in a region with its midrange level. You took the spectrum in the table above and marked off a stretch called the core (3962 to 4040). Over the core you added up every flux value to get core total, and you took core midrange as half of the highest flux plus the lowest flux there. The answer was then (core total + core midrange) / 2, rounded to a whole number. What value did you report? 328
